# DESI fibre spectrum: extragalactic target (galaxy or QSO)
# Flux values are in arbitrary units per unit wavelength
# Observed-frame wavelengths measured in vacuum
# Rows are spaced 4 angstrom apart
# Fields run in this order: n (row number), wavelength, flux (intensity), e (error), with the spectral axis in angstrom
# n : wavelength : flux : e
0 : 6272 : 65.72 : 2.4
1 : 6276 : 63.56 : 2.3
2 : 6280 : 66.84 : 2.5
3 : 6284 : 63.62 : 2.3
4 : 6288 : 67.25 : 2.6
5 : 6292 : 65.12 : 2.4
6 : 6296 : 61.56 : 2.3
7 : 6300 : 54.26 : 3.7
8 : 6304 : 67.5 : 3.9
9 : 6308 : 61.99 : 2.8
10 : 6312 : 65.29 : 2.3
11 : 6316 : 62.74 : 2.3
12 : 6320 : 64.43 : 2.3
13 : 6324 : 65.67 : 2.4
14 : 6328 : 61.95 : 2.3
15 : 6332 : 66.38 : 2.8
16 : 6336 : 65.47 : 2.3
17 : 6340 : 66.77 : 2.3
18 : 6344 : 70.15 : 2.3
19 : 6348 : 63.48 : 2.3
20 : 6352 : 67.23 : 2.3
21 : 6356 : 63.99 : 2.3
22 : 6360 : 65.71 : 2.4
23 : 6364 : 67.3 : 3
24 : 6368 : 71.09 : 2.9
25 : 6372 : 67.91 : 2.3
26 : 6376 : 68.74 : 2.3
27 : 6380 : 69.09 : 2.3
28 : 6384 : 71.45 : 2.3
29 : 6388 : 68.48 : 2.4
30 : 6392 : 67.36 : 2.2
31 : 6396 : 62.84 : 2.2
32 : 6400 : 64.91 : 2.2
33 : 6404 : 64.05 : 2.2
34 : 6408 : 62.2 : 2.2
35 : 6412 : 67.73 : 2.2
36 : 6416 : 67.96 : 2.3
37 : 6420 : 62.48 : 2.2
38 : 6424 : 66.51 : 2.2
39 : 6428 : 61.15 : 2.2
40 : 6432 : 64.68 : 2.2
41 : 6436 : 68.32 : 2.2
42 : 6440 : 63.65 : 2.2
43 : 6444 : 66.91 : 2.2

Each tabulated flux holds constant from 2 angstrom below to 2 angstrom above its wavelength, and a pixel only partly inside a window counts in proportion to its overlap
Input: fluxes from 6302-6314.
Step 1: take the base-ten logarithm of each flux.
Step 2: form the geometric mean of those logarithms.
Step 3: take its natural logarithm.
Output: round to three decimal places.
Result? 0.594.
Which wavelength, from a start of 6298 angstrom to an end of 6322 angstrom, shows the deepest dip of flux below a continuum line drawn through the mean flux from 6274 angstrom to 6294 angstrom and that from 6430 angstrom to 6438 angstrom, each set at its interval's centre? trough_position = 6300 angstrom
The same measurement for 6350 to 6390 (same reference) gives 6356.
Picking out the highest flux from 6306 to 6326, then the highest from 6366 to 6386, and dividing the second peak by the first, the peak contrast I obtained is 1.09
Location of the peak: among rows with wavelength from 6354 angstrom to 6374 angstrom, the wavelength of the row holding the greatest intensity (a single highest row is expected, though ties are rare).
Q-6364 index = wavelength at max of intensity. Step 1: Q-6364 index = 6368 angstrom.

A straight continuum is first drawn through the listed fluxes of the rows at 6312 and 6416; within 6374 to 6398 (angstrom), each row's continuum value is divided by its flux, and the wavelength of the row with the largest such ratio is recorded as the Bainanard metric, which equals 6396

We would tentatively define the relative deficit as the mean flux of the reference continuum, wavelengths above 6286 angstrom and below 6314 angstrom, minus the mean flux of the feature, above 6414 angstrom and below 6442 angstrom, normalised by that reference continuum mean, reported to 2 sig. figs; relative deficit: -0.027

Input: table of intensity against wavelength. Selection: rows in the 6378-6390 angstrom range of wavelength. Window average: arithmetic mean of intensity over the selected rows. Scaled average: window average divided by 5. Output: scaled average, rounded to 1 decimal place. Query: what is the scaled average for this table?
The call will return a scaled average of 13.9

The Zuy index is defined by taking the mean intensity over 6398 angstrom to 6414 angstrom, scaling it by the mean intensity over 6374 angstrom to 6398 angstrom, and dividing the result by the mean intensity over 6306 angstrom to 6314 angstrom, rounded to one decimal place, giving 69.1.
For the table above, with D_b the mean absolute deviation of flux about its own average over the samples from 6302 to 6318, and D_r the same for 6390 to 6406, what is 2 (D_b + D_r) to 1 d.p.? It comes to 6.7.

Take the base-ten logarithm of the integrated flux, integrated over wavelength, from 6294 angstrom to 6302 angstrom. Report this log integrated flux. 2.67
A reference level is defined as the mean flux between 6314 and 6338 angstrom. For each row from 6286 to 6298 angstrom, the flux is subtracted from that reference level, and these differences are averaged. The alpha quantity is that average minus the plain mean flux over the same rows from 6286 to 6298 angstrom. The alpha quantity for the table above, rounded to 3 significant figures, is -64.8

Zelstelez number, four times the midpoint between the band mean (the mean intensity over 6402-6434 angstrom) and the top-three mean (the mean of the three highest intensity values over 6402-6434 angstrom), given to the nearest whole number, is 264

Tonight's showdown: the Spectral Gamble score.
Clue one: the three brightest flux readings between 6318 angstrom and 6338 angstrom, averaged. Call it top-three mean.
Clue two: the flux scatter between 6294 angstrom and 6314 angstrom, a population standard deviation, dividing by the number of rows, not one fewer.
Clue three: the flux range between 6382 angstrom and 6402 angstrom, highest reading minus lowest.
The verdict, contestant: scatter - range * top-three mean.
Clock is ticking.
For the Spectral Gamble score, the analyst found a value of -562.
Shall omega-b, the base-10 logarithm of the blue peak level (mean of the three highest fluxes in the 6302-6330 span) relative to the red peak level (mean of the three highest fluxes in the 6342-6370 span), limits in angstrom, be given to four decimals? -0.0215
